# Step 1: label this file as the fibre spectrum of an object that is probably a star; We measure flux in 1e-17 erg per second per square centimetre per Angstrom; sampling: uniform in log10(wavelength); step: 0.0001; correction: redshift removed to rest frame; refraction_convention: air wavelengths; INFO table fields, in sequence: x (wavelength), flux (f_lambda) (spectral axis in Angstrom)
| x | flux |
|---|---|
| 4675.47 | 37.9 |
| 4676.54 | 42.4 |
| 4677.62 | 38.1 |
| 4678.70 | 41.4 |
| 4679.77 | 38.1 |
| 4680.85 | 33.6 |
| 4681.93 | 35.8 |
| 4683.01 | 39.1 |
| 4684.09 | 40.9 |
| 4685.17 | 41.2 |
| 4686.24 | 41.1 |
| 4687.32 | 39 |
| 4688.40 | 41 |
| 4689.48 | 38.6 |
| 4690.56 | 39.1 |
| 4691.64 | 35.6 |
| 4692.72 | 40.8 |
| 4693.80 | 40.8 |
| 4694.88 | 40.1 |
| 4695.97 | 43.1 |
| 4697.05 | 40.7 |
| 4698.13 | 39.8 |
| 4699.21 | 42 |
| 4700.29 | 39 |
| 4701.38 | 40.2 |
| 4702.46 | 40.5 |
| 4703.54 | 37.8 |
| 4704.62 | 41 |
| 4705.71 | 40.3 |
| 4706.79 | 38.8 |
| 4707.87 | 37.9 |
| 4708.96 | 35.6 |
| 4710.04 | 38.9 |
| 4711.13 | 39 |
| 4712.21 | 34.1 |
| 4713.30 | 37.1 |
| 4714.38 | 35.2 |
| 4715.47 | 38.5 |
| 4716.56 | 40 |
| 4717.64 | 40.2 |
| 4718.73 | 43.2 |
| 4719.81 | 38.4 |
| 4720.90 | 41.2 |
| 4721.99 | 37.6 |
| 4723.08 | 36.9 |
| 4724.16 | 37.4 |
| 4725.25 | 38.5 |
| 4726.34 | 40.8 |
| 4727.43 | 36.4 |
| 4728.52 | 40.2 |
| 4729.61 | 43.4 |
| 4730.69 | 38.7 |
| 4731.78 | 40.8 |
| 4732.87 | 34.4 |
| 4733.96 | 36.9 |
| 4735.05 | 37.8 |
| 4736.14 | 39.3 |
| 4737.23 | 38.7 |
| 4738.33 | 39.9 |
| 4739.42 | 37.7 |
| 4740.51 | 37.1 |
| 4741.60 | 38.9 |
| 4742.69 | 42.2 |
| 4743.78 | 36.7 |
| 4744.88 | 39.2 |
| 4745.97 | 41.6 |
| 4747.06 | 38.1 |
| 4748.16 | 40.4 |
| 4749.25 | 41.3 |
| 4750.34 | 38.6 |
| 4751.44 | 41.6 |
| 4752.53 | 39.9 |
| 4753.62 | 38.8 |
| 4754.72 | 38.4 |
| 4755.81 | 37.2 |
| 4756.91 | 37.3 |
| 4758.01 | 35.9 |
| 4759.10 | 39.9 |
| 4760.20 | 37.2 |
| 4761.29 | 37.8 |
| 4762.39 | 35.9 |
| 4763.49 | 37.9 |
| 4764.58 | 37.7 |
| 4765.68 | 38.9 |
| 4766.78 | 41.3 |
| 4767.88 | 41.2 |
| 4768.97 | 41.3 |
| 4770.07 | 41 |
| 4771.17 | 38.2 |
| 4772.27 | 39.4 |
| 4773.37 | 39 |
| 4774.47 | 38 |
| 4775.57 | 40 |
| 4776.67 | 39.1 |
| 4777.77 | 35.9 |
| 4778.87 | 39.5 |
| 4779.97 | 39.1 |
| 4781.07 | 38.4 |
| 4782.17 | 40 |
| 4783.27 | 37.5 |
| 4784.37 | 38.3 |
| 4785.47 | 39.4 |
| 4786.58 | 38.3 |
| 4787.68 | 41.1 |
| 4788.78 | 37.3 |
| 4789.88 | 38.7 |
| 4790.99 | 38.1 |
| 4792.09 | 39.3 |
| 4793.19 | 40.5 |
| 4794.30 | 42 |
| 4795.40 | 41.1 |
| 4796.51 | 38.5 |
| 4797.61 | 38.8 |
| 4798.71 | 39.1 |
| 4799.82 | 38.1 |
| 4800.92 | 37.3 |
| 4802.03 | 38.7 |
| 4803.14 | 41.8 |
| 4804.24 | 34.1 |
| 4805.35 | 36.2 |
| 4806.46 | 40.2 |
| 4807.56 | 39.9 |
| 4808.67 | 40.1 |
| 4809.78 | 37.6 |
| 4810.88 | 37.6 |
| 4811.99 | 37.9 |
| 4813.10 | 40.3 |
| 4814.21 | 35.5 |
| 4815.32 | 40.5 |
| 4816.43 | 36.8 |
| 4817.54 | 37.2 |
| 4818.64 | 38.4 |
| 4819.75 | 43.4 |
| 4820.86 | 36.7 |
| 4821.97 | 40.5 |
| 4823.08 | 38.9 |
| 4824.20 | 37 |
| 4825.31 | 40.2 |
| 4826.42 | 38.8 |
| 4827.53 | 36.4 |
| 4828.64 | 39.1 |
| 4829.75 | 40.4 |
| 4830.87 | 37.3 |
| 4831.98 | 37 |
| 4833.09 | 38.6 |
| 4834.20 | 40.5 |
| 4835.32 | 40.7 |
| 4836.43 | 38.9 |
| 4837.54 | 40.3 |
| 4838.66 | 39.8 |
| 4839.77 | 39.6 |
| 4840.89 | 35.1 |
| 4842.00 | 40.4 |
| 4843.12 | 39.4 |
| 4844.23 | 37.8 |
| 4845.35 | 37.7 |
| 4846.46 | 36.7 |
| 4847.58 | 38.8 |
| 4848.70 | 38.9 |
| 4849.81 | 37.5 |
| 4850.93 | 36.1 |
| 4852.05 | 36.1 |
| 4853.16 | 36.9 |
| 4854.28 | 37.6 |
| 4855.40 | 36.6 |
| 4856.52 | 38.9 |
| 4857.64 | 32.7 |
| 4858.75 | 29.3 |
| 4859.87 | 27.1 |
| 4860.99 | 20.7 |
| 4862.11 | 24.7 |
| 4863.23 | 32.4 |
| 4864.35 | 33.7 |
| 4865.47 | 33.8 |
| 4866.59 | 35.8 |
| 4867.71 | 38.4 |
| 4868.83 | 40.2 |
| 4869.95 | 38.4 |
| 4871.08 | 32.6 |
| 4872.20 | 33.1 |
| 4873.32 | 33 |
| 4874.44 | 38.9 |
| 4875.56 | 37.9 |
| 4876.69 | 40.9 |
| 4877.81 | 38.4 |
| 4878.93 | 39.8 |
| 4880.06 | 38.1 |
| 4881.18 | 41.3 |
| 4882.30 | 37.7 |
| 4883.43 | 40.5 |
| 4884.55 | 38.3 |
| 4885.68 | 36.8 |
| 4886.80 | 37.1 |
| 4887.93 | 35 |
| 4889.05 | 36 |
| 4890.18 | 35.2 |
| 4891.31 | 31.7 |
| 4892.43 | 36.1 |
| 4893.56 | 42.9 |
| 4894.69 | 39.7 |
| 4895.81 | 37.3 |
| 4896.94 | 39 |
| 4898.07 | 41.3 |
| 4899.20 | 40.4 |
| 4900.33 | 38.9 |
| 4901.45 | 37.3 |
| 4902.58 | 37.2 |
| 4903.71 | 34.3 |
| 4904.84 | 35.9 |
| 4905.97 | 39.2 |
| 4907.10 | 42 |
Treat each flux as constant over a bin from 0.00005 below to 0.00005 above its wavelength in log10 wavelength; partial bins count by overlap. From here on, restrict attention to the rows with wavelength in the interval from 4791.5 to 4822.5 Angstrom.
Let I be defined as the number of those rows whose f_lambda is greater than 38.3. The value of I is 17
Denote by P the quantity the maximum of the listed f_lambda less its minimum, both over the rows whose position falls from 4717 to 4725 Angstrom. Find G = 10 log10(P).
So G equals 8.0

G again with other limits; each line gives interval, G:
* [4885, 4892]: 7.3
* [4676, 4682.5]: 9.4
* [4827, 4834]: 6.0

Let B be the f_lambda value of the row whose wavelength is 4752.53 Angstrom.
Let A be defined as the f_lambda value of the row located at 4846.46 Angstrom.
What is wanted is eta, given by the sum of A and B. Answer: 76.6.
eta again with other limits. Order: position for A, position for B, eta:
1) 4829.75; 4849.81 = 77.9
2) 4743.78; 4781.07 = 75.1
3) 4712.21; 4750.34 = 72.7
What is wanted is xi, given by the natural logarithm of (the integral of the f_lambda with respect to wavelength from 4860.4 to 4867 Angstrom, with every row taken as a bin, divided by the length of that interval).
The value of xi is 3.40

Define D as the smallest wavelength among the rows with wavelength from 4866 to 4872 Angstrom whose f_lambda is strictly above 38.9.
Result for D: 4868.83 Angstrom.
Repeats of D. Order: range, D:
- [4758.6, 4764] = 4759.10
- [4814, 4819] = 4815.32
